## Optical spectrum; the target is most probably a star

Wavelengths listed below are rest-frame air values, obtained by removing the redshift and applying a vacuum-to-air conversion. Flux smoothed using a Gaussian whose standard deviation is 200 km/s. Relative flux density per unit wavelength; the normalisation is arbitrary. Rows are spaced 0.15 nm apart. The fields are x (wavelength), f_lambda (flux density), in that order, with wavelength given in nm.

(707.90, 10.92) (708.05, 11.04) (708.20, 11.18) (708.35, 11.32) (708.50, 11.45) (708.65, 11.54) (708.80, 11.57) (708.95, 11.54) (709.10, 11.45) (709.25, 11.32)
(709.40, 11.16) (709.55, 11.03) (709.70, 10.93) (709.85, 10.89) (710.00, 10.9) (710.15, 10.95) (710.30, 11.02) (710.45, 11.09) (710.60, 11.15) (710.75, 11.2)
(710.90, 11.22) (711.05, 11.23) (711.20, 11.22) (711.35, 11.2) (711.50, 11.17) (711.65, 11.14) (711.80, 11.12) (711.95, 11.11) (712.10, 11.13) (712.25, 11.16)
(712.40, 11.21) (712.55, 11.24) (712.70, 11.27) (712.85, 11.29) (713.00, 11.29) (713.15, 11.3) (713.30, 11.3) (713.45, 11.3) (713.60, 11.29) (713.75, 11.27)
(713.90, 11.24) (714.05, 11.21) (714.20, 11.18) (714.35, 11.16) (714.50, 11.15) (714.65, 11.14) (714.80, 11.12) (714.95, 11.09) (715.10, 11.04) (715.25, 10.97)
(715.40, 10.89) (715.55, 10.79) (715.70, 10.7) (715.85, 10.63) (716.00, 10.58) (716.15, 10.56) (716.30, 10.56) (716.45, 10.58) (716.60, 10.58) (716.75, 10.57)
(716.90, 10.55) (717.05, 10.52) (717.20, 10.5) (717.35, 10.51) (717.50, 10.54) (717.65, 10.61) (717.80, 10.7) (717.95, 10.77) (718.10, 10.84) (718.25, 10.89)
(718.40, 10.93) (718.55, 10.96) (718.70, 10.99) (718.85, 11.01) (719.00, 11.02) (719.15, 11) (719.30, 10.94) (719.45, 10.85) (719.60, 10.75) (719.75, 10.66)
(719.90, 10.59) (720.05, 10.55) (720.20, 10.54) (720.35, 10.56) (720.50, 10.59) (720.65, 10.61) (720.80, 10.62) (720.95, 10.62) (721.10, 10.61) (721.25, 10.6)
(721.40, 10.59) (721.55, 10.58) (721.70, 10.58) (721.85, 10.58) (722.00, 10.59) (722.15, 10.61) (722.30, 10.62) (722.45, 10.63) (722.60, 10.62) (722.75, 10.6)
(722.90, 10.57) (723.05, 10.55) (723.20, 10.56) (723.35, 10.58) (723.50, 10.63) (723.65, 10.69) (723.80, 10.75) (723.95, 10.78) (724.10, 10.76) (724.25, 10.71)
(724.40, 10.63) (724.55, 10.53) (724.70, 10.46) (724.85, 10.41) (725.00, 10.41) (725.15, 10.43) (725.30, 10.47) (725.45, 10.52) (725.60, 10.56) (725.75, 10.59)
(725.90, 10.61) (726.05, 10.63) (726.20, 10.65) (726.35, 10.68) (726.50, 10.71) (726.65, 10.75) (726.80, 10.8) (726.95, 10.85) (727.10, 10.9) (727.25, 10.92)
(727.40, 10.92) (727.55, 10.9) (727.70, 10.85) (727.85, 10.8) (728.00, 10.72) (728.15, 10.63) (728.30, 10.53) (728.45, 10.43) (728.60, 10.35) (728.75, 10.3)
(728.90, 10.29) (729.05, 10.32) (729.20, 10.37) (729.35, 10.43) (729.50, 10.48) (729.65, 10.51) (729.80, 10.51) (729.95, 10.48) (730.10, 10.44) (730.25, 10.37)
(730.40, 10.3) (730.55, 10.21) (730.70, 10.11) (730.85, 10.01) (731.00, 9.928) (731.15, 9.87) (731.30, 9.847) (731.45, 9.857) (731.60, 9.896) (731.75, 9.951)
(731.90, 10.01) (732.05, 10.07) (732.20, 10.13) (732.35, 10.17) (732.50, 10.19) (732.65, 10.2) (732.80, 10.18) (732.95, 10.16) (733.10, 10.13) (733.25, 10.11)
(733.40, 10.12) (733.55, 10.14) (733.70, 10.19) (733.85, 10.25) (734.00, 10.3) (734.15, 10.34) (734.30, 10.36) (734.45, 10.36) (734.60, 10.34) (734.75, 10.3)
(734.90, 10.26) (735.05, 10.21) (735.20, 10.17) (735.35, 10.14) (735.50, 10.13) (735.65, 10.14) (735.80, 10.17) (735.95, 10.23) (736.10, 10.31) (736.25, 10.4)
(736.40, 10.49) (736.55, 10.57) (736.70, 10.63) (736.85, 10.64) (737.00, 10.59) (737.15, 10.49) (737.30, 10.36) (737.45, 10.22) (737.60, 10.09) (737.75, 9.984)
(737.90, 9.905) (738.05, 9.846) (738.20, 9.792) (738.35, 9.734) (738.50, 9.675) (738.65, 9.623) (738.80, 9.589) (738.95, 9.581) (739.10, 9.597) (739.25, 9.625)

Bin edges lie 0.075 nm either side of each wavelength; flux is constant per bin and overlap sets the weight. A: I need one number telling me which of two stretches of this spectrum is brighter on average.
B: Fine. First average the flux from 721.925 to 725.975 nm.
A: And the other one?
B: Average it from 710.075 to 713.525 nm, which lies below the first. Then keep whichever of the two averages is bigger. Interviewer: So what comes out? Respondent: 11.19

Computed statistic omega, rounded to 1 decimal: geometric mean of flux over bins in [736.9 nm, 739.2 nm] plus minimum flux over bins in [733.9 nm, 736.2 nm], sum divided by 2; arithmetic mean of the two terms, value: 10.0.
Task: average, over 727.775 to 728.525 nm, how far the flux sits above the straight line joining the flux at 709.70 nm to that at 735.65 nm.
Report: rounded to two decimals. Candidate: 0.25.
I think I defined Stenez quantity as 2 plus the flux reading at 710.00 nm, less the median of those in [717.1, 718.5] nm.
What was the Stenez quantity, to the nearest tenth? 2.2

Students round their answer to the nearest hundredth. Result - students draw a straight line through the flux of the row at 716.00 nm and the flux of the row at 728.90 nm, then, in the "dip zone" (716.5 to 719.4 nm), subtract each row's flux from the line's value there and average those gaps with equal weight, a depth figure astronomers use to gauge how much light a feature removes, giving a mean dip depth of -0.22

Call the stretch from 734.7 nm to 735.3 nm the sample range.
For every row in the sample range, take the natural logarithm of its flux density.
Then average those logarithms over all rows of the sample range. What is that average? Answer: 2.33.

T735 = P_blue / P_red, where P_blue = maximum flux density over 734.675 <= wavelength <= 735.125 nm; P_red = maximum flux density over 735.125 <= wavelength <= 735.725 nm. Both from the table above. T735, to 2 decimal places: 1.01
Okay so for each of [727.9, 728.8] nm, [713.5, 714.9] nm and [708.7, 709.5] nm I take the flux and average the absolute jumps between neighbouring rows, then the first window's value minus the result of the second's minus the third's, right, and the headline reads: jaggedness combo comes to 0.17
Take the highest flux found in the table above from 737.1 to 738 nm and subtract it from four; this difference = -6.5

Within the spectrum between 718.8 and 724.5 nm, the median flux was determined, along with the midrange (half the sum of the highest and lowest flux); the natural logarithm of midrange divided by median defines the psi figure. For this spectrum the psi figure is 0.015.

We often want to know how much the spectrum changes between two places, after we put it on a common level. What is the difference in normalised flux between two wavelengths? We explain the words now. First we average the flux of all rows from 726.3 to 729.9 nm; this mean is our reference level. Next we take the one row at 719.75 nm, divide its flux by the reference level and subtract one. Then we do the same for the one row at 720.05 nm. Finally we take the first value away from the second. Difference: -0.01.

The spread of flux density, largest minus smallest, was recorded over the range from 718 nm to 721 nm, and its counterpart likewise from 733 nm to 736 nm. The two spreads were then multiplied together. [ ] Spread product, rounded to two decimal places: 0.12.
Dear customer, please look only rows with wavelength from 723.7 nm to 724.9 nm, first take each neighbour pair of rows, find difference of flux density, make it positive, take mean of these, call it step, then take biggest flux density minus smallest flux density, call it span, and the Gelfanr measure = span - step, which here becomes 0.31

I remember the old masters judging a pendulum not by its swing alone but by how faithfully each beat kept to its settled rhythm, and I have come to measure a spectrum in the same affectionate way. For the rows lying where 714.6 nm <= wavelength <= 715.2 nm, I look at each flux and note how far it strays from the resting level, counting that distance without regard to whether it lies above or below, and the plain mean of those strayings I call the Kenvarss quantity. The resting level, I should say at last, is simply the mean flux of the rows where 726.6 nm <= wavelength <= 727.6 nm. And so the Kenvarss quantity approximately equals 0.23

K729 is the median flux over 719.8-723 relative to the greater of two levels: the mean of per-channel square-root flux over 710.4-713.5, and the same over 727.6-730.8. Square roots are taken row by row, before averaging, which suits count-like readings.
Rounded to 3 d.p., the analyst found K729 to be 3.163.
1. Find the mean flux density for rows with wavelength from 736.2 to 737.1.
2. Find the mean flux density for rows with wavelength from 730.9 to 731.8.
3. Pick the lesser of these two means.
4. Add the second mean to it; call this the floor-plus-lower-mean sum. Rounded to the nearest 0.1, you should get 19.8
